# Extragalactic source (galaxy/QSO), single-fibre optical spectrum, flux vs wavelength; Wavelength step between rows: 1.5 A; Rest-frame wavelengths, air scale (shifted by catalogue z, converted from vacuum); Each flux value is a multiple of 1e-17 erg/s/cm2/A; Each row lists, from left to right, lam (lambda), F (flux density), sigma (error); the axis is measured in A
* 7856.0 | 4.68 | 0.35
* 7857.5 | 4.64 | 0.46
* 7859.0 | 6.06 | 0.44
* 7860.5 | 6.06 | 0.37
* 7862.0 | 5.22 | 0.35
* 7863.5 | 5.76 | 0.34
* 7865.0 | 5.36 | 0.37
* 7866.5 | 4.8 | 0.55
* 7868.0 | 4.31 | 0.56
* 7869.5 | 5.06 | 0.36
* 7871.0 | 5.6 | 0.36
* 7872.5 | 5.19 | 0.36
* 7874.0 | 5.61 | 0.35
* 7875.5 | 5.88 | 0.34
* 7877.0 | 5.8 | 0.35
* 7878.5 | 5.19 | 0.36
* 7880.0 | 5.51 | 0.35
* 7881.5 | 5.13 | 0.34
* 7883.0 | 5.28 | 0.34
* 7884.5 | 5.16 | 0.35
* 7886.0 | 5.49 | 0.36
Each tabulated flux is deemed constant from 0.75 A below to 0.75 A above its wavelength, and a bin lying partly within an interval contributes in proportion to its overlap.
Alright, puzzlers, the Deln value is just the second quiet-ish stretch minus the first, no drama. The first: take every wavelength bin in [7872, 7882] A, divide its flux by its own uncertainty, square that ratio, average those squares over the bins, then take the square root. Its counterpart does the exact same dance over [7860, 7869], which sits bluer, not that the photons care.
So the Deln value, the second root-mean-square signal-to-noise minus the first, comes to -2.0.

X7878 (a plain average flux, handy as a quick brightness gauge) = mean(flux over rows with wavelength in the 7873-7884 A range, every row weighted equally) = 5.5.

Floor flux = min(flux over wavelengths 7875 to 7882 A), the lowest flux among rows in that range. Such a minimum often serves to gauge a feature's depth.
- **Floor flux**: 5.13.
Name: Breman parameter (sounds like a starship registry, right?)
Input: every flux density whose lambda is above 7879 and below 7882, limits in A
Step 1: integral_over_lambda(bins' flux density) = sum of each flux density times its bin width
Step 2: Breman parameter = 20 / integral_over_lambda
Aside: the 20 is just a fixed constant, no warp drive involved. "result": 1.25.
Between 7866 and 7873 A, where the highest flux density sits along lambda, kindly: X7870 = 7871.0 A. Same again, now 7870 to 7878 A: 7875.5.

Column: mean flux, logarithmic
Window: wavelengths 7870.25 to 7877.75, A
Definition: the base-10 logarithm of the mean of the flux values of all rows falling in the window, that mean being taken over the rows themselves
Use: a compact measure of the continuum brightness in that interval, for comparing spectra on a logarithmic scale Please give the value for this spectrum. 0.749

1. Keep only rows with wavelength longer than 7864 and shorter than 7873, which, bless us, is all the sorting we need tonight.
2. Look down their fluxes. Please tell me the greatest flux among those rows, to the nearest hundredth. 5.60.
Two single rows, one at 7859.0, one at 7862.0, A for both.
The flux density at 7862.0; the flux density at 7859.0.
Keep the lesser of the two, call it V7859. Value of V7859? 5.22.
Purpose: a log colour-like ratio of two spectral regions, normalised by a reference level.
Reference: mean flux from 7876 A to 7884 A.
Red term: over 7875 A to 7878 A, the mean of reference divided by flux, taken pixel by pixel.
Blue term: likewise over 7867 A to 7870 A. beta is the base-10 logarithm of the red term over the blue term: -0.10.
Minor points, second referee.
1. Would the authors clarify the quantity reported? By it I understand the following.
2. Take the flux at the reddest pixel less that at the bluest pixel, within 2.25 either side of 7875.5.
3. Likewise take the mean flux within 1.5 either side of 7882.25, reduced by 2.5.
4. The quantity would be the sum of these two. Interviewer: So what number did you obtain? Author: 2.9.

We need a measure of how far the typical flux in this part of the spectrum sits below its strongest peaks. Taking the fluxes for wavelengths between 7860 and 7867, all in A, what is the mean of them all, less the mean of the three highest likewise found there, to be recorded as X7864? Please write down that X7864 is -0.29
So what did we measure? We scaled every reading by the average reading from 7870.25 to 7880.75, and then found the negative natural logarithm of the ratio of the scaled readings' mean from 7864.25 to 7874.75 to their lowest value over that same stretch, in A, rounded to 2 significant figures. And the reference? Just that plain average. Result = -0.17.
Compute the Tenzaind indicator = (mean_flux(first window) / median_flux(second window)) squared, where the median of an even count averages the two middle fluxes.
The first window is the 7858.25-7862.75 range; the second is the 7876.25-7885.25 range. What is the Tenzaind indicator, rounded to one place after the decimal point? 1.2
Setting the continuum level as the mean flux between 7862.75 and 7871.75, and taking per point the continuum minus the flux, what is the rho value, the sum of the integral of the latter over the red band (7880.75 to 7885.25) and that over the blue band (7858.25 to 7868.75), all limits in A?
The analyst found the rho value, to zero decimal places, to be -2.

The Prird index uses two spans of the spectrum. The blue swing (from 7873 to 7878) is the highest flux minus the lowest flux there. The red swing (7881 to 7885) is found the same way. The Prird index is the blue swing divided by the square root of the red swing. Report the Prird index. 0.70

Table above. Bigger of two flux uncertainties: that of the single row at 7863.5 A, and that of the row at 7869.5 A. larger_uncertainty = 0.360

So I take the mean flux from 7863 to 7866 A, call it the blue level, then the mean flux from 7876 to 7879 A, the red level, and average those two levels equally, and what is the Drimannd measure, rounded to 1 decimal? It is 5.5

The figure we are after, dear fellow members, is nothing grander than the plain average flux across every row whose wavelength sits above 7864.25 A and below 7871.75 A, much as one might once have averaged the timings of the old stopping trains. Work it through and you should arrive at 5.03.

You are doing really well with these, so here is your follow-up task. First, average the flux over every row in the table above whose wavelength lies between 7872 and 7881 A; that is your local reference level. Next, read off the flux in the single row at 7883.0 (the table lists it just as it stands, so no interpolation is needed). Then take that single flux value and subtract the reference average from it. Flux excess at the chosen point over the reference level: -0.25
